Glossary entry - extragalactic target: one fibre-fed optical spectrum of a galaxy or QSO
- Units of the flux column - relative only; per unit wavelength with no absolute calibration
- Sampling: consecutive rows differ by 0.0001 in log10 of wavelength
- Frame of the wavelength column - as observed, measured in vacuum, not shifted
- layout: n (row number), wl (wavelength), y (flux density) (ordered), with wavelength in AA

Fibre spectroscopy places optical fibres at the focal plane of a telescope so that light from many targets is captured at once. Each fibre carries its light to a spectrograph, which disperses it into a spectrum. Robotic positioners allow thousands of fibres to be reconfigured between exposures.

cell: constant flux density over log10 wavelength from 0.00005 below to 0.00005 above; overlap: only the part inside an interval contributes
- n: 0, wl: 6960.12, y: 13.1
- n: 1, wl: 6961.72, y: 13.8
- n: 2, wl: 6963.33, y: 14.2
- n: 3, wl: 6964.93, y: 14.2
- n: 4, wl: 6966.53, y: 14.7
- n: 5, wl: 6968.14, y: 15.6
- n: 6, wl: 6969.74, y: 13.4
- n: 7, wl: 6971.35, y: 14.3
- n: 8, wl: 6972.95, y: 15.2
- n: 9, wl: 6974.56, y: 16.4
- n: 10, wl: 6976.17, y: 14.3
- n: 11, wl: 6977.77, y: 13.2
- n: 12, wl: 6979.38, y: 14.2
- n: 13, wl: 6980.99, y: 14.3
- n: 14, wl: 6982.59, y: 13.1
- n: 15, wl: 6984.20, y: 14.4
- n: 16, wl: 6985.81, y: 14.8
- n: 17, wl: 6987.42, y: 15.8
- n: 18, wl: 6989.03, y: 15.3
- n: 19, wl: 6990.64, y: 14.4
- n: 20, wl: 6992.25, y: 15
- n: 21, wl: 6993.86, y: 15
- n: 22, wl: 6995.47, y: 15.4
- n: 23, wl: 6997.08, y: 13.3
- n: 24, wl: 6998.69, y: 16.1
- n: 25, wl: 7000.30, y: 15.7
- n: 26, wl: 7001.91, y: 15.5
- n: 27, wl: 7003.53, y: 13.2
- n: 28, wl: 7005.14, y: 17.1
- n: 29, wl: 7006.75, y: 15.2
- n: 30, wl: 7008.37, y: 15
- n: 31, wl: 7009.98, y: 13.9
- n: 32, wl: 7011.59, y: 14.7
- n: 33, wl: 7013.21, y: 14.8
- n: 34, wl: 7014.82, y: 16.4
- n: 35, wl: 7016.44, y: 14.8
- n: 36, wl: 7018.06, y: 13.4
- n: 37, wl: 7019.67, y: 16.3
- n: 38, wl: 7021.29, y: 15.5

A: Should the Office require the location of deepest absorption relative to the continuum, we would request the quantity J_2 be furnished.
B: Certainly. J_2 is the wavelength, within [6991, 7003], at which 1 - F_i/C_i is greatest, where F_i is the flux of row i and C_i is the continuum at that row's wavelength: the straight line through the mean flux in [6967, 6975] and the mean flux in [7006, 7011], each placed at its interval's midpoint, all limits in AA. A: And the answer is 6997.08 AA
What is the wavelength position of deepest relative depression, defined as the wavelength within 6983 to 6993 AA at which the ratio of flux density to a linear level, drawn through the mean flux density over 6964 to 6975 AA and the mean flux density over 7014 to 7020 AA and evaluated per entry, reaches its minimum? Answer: 6990.64 AA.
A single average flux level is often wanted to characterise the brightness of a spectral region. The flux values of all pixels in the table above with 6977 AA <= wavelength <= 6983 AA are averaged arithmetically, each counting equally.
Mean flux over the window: 13.7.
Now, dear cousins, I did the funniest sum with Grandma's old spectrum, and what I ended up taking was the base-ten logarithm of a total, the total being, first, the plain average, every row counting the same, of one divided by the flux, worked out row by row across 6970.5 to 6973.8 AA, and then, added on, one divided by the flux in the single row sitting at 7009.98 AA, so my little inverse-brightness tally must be -0.85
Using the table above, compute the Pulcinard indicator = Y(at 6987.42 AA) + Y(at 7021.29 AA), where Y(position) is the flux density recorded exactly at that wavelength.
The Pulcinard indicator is 31.3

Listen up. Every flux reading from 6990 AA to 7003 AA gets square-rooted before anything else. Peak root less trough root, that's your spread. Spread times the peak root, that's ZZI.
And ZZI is 1.47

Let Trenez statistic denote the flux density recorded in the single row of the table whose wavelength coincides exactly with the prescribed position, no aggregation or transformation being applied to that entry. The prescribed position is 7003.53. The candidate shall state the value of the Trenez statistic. 13.2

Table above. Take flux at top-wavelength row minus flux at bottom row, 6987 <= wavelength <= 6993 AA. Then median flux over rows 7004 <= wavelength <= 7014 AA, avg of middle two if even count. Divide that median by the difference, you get -19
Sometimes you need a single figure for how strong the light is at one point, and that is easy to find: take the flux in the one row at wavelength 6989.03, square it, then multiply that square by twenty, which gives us 4682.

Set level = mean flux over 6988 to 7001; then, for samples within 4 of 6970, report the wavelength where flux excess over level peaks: 6968.14 AA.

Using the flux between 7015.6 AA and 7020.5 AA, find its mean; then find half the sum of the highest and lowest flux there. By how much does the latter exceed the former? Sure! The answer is 0.02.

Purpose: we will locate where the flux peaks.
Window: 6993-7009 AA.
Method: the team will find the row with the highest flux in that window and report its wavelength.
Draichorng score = 7005.14 AA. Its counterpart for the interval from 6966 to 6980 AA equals 6974.56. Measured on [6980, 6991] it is 6987.42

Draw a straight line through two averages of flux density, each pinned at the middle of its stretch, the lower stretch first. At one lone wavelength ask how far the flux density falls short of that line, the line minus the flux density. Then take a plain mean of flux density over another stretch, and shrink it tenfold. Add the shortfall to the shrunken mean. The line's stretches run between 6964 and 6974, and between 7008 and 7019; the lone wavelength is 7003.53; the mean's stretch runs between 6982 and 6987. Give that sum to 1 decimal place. 2.9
